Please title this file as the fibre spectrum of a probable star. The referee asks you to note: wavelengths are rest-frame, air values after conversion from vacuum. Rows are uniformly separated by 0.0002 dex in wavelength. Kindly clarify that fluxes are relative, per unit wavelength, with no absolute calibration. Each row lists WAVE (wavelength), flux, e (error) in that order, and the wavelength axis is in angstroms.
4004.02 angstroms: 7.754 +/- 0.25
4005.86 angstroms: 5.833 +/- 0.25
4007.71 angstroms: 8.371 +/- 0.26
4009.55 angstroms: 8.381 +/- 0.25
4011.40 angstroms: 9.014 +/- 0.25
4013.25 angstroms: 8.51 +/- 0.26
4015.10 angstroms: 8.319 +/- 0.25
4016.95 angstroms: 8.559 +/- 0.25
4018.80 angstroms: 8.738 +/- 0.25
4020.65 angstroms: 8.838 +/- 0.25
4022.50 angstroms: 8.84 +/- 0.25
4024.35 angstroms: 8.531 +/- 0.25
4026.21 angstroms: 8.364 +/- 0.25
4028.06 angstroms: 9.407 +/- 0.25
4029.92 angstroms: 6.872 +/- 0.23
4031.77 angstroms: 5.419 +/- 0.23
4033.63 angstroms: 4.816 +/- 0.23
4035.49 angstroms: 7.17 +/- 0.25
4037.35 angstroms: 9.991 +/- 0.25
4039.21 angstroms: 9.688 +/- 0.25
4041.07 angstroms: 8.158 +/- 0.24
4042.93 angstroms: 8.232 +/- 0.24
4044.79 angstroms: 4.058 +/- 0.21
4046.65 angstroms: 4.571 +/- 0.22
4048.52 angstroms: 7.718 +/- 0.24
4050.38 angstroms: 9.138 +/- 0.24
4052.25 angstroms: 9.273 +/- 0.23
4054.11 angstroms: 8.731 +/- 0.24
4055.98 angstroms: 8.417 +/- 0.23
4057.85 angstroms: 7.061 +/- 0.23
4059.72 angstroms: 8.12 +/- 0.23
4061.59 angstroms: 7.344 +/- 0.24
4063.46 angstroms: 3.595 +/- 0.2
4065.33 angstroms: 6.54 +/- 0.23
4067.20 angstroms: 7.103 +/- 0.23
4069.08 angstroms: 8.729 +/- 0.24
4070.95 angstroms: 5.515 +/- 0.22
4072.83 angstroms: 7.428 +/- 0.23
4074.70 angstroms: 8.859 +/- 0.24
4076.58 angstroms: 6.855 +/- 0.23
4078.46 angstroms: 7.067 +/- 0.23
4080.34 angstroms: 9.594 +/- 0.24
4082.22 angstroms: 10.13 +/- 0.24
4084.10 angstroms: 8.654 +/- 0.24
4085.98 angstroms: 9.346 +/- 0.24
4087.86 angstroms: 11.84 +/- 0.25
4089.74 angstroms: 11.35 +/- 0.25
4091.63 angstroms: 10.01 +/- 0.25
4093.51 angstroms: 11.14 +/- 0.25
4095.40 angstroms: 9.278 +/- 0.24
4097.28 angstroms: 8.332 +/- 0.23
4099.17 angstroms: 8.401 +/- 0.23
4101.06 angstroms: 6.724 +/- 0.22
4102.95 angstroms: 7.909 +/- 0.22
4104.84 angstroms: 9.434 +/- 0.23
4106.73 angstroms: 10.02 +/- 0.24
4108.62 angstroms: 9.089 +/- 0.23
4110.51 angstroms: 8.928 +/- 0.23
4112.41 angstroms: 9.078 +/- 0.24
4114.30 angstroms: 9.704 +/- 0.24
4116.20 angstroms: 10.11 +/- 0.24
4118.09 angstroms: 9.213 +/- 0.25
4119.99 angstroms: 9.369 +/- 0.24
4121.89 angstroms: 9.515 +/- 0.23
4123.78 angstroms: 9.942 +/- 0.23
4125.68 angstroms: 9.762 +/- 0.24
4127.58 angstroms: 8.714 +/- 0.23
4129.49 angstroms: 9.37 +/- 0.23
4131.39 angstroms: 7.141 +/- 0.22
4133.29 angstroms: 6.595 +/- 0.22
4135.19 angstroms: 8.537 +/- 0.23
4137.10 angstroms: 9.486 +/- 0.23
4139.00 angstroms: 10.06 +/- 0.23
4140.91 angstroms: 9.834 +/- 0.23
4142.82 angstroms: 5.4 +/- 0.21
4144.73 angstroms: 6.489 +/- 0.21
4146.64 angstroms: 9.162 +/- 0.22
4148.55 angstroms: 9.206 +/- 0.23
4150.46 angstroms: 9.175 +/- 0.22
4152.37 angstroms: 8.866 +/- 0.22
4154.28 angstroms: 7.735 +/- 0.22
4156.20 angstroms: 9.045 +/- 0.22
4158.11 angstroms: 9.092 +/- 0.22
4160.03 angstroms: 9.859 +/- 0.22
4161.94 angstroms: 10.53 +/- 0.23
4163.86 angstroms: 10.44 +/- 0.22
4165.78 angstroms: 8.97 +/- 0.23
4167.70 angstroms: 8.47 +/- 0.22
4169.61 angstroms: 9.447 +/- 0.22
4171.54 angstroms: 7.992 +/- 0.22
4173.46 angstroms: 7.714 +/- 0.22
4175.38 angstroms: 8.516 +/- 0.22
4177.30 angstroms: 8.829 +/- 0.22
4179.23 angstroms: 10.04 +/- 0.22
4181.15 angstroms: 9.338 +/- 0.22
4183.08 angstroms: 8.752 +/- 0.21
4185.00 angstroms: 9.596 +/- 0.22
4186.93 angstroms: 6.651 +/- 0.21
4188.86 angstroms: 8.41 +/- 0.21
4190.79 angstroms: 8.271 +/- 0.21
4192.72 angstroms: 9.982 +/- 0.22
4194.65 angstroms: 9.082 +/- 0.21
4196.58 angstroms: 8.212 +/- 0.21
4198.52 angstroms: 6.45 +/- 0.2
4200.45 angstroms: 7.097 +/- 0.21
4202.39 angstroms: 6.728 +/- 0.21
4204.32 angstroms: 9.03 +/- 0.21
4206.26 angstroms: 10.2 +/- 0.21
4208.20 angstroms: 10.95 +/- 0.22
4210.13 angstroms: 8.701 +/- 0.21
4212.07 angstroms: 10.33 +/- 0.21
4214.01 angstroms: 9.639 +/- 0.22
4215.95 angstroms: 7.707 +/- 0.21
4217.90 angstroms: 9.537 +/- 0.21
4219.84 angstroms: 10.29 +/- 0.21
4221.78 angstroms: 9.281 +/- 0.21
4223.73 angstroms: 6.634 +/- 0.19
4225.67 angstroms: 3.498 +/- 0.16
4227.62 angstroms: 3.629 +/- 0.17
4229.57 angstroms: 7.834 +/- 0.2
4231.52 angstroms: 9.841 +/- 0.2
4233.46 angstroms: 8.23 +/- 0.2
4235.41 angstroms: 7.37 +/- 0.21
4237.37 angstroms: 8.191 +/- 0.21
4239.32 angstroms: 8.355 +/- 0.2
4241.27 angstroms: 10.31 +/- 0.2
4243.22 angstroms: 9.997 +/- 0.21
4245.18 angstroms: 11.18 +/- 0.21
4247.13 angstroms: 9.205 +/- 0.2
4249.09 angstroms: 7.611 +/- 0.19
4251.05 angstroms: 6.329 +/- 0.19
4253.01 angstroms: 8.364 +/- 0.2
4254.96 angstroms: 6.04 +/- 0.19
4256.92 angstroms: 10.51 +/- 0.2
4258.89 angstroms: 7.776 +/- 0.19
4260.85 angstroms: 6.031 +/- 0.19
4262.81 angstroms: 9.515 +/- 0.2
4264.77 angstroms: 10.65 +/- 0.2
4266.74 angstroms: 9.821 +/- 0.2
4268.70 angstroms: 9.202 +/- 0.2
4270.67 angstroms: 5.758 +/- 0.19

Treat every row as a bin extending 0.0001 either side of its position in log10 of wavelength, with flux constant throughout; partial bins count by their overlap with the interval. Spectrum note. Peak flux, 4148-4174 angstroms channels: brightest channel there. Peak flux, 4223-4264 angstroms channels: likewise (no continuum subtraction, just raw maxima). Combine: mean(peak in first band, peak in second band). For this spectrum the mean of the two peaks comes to 10.9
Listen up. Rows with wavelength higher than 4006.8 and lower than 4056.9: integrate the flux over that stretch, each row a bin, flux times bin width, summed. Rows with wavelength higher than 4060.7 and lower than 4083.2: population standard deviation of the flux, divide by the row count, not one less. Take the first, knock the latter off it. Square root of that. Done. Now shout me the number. 20.0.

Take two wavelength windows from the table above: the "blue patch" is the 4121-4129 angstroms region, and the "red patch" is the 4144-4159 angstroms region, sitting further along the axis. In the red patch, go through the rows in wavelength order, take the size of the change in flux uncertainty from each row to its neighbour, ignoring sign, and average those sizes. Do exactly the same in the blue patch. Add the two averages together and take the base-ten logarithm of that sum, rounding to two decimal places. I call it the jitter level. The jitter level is -1.96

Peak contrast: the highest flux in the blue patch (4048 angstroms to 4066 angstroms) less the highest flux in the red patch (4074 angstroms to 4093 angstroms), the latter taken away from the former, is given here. -2.6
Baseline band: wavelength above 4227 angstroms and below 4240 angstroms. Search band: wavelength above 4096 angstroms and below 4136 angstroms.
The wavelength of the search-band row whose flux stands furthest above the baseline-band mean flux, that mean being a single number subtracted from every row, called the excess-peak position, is 4116.20 angstroms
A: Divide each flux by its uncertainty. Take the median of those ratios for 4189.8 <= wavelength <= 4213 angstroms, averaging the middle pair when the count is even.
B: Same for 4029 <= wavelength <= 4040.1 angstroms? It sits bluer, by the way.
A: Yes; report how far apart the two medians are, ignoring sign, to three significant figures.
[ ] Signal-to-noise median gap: 12.9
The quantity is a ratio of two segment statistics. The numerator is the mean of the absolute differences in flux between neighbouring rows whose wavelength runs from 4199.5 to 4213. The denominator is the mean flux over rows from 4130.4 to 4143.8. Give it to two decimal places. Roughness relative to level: 0.17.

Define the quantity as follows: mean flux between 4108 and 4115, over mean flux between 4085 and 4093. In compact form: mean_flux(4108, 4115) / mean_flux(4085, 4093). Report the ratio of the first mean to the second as 0.86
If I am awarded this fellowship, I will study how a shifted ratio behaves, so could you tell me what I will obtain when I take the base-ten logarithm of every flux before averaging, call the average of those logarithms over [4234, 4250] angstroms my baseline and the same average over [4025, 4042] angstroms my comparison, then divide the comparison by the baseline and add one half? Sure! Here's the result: 1.42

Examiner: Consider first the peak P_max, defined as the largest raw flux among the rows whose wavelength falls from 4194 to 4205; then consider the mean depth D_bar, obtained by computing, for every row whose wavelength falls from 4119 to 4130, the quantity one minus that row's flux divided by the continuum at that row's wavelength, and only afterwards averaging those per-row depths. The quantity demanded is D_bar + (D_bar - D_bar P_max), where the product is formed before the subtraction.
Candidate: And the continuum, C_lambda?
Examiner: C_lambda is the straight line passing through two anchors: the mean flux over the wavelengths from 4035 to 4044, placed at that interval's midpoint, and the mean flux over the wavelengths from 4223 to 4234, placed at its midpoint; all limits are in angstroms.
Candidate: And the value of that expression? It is 1.6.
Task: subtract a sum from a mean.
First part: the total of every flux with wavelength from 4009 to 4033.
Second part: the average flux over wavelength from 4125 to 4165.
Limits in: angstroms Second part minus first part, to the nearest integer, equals -99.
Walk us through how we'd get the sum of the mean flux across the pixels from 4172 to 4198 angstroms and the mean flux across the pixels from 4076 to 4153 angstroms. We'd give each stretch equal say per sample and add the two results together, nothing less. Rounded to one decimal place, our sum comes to 17.7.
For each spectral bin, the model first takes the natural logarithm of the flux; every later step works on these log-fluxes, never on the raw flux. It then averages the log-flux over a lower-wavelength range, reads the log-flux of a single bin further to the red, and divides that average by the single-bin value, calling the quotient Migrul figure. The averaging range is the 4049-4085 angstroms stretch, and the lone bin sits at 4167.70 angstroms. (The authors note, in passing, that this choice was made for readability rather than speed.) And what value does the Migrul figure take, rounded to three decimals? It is 0.950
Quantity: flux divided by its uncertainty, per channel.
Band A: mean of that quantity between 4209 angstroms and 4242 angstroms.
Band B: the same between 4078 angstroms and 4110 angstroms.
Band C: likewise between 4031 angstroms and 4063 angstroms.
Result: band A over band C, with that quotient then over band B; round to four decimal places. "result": 0.0324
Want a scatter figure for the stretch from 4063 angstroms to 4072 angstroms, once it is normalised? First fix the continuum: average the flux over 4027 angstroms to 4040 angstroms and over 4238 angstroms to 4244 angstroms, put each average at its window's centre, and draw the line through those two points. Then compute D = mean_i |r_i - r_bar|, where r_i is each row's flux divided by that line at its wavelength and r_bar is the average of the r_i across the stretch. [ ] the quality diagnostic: 0.176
